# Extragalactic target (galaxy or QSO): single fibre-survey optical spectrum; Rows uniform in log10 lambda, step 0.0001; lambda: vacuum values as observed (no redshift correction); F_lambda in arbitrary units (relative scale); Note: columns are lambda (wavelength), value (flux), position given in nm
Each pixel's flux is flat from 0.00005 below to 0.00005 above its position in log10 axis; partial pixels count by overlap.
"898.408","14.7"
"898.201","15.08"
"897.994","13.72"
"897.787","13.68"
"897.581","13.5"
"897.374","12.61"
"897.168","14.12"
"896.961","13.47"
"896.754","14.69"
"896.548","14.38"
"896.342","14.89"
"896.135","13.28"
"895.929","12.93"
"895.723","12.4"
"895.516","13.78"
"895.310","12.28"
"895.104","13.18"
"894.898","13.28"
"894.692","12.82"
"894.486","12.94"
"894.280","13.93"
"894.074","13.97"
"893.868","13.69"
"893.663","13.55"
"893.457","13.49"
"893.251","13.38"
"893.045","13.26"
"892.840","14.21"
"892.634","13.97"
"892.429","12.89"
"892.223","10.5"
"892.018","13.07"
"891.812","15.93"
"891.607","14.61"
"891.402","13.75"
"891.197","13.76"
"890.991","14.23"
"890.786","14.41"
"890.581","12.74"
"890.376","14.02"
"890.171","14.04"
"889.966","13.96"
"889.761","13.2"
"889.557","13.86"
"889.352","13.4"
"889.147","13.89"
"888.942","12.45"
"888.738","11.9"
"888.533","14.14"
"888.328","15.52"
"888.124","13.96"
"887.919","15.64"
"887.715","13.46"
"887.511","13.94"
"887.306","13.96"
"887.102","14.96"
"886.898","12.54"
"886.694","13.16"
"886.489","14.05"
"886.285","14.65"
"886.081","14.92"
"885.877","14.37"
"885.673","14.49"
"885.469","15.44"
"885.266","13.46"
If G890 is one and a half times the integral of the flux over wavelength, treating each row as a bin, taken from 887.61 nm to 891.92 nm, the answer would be 90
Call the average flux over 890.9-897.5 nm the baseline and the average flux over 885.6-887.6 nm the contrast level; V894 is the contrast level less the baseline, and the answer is 0.6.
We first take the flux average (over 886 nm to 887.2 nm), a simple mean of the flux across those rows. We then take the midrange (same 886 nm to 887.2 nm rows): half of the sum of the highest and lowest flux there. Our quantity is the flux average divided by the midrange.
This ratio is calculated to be 1.02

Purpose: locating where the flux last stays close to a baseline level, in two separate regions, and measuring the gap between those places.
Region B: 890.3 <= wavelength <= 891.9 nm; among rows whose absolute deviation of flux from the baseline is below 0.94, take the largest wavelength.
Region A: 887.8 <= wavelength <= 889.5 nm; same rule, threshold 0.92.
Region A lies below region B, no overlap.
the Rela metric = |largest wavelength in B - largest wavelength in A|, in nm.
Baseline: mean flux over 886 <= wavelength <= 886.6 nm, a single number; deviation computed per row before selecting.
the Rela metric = 2.46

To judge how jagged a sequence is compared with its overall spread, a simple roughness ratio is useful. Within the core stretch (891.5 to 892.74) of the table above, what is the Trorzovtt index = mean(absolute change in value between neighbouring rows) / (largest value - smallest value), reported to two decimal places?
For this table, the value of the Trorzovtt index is 0.38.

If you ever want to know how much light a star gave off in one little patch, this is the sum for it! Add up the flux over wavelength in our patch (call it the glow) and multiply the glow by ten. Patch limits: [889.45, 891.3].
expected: 255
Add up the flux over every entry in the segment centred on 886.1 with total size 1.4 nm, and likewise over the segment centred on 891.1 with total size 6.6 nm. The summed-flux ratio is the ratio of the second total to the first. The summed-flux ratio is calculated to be 4.3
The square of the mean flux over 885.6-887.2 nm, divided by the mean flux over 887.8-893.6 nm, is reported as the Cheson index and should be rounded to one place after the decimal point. 14.6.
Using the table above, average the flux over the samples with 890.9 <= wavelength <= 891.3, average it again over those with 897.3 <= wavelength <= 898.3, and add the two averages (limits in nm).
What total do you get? 27.7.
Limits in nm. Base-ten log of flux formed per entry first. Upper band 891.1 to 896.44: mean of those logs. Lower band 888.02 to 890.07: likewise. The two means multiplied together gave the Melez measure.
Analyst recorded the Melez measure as 1.28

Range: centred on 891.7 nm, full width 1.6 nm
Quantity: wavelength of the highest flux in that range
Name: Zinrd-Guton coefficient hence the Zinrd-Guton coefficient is 891.812 nm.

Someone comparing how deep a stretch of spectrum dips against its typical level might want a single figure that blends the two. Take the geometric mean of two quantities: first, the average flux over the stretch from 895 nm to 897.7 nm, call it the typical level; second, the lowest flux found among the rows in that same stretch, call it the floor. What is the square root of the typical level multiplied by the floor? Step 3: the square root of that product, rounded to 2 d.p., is 12.88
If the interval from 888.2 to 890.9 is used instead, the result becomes 12.75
